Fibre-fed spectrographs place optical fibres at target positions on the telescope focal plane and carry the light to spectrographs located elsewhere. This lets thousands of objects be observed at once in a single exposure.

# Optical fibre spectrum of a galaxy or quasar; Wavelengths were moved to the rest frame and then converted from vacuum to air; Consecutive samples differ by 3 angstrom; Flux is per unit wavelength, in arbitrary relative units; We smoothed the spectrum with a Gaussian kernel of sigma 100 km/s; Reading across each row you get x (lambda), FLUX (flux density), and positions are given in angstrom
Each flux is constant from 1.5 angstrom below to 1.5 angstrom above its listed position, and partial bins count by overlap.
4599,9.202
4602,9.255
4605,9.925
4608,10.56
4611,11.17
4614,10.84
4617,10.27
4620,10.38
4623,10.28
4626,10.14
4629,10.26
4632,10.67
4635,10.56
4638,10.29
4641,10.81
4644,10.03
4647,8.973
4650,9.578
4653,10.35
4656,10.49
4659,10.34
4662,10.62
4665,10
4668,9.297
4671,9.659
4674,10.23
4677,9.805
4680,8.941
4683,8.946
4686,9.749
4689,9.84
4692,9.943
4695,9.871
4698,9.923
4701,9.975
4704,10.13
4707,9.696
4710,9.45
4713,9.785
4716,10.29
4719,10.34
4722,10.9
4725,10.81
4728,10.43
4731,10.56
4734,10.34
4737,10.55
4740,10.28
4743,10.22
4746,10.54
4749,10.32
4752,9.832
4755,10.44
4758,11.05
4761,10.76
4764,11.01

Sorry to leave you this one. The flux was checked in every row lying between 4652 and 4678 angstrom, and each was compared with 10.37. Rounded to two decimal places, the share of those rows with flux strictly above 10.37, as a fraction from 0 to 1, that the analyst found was 0.22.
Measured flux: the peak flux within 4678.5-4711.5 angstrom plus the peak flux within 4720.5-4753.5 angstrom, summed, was 21.0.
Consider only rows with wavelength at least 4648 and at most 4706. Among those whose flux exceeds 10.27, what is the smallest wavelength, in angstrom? 4653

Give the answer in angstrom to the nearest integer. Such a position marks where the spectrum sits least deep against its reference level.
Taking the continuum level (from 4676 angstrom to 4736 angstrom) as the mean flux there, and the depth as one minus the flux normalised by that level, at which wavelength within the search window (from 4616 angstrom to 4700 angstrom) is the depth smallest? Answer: 4641 angstrom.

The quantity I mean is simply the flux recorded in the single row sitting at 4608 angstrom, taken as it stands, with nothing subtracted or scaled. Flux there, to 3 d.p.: 10.560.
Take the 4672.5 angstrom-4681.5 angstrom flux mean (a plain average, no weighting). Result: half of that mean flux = 4.83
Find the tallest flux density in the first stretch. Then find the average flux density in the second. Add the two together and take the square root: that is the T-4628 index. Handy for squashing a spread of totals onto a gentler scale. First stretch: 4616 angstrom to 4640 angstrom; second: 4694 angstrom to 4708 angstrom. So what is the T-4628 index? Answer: 4.54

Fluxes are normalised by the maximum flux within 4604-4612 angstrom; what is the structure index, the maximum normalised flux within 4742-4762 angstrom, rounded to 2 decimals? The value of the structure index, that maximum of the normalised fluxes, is 0.99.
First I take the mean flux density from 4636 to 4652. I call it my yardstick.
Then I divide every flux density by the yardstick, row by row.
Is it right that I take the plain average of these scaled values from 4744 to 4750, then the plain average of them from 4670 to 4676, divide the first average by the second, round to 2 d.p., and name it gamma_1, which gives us 1.05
